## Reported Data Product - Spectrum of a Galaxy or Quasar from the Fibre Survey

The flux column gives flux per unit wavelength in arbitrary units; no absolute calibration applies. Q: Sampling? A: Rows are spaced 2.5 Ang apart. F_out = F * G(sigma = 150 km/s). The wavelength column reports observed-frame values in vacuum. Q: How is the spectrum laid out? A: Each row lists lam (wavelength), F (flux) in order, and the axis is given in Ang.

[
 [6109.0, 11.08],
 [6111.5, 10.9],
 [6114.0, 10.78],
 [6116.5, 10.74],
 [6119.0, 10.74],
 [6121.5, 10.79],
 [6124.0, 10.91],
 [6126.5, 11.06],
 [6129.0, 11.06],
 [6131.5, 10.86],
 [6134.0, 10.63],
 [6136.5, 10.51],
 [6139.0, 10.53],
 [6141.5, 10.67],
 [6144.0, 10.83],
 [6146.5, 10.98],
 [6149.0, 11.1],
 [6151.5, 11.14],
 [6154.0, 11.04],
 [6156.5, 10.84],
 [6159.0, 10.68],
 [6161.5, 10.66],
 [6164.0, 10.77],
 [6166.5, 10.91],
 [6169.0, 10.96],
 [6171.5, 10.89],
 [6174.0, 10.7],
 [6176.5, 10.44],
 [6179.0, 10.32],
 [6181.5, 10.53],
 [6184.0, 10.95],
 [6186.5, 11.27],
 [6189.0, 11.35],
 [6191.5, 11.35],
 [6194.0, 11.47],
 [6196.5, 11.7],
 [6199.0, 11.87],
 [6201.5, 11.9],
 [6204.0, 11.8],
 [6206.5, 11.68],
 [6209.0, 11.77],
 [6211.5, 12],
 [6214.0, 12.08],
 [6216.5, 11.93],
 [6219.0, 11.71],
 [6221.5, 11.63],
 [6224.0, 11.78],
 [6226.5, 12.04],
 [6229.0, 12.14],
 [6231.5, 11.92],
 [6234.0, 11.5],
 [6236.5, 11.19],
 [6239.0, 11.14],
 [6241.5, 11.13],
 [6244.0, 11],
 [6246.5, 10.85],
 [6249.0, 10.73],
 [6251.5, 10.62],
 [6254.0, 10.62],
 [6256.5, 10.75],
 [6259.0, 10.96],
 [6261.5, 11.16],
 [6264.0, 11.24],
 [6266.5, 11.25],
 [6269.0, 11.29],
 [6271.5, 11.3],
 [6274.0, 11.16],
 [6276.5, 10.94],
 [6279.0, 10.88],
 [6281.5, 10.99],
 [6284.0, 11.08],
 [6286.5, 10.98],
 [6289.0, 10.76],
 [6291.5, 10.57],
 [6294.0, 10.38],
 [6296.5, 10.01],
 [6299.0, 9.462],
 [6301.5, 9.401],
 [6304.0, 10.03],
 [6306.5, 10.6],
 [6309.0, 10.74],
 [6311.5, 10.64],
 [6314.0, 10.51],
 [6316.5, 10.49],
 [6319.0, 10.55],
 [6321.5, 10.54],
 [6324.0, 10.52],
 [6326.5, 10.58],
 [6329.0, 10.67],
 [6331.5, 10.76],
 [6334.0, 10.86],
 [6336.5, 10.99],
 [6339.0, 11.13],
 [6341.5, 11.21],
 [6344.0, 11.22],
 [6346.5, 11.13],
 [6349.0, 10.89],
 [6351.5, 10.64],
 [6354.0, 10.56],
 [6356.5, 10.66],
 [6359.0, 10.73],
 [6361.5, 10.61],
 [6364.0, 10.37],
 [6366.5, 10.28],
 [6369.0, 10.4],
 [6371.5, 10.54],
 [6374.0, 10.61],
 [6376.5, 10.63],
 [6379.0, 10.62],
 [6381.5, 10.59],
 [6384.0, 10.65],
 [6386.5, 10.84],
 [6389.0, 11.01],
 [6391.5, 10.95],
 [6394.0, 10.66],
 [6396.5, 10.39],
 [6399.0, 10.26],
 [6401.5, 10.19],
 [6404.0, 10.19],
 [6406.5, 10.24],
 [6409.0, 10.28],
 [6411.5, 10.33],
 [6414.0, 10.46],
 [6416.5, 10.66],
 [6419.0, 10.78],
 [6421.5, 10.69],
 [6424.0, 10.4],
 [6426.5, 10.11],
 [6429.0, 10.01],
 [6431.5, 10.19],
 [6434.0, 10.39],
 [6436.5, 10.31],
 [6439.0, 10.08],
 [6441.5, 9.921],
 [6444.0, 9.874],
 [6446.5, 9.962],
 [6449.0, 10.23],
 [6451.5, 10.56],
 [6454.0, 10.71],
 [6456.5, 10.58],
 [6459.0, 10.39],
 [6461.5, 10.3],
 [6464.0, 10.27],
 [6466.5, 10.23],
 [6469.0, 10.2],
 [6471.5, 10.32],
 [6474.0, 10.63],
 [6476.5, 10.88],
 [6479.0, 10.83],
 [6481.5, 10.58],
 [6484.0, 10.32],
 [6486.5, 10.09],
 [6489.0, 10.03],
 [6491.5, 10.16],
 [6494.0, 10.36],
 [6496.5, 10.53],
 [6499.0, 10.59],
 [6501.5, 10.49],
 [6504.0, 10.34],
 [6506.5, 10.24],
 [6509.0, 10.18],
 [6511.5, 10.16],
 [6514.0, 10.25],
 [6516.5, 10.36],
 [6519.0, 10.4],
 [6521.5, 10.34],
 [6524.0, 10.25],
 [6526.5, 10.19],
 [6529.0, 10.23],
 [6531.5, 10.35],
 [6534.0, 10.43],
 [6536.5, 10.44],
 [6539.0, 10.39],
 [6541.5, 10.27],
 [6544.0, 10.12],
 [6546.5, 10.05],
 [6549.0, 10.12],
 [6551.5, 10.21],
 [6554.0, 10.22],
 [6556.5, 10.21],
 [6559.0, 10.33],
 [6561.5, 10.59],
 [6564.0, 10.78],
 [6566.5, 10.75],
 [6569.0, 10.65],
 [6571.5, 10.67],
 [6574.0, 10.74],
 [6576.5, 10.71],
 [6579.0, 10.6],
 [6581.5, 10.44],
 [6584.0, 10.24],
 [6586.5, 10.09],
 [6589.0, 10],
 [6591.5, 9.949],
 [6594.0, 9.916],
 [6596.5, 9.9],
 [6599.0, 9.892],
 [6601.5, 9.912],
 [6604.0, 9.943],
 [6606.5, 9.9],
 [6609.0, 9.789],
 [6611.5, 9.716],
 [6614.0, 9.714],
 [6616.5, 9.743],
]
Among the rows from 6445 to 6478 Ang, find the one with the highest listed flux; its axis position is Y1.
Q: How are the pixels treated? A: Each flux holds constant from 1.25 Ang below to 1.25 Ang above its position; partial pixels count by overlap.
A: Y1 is 6476.5 Ang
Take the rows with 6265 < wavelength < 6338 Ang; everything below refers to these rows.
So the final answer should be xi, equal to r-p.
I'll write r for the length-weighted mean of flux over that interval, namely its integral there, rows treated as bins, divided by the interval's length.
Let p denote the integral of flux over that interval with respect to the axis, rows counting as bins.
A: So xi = -767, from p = 778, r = 10.7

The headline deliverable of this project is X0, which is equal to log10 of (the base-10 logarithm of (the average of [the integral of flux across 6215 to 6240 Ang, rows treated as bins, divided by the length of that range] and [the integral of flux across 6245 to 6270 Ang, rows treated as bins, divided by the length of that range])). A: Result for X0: 0.023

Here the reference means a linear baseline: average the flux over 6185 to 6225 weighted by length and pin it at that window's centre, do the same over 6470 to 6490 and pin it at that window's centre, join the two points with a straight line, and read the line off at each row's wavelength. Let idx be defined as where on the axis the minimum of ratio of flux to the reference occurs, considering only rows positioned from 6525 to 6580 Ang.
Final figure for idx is 6546.5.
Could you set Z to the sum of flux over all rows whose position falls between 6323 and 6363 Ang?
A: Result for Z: 173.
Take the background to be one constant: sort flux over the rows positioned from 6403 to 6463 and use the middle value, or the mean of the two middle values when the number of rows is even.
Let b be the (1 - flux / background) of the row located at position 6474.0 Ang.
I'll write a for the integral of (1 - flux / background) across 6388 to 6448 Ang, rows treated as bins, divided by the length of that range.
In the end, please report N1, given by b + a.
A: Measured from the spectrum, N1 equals -0.04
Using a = -0.004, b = -0.03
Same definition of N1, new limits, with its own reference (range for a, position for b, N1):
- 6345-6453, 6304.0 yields 0.01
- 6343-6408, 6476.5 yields -0.09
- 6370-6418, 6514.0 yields -0.02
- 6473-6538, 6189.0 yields -0.11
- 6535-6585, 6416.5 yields -0.05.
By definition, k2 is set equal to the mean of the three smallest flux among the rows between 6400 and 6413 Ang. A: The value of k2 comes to 10.2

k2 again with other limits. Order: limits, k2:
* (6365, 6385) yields 10.4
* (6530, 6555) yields 10.1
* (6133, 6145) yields 10.6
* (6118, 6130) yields 10.8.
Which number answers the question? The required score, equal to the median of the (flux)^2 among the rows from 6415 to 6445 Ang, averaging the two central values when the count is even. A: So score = 105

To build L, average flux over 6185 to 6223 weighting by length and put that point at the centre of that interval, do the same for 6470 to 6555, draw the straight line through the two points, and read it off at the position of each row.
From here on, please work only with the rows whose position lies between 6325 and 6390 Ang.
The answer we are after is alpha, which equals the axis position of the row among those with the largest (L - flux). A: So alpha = 6366.5 Ang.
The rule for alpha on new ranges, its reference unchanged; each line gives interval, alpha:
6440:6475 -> 6444.0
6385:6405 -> 6401.5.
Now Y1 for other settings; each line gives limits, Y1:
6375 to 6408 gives 6389.0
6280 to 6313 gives 6284.0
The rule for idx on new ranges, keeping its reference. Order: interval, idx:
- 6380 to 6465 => 6444.0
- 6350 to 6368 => 6366.5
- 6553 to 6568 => 6554.0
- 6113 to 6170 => 6136.5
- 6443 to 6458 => 6444.0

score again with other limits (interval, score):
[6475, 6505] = 109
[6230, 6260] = 121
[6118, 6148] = 117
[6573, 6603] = 101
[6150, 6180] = 117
